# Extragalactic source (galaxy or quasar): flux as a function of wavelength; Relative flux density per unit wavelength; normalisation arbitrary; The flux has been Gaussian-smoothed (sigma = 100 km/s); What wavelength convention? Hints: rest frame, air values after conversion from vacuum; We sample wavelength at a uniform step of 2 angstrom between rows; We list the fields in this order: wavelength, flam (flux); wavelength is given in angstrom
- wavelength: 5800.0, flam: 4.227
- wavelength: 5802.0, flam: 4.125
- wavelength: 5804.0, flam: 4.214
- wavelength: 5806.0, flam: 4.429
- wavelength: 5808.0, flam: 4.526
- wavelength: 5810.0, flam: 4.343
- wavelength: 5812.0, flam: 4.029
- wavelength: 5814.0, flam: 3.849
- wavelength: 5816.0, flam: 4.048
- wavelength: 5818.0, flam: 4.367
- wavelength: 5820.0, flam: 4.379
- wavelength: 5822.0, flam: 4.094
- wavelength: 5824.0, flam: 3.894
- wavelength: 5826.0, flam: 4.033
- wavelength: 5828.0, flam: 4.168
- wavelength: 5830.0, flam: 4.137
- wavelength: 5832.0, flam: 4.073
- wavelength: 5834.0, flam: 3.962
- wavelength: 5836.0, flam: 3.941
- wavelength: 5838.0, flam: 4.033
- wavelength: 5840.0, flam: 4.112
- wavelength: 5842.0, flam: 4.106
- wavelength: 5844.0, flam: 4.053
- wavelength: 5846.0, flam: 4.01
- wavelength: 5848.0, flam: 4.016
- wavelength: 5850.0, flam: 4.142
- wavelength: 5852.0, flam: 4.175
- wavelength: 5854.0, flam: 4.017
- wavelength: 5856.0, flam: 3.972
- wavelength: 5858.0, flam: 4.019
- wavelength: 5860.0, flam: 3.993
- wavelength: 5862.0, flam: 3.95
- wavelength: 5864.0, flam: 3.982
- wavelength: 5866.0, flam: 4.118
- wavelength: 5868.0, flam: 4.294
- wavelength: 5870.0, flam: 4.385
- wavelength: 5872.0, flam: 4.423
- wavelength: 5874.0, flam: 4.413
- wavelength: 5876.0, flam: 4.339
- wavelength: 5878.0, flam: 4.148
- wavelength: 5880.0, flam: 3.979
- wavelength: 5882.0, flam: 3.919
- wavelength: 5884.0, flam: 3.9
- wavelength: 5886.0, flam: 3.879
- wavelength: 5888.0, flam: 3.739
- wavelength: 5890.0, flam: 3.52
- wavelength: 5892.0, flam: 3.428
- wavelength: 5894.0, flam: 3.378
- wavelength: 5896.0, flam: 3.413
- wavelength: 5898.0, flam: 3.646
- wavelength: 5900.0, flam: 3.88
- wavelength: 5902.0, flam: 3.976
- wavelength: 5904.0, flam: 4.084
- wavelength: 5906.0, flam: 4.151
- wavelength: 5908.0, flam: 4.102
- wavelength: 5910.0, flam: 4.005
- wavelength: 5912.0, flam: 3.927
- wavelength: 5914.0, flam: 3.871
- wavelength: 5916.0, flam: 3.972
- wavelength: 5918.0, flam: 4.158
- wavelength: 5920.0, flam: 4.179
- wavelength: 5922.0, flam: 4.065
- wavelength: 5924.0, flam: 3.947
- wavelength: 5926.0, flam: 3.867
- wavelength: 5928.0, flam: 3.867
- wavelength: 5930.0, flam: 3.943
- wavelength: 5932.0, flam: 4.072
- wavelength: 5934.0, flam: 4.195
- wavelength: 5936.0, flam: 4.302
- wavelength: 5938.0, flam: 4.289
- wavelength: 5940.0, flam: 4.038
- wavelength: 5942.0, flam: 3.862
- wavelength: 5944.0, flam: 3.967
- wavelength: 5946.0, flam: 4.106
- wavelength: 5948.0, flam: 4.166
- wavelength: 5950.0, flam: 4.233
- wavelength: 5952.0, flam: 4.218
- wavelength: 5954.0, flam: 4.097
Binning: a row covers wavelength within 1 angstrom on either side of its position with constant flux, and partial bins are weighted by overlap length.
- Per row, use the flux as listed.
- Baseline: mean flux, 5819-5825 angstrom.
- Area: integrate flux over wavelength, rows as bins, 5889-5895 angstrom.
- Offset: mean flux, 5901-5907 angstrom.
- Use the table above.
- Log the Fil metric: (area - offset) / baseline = 4.0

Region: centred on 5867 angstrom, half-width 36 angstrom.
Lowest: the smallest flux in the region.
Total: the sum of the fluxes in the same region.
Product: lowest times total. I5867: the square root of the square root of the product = 4.7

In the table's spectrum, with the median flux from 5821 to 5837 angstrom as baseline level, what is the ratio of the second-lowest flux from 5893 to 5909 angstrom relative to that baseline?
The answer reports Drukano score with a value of 0.84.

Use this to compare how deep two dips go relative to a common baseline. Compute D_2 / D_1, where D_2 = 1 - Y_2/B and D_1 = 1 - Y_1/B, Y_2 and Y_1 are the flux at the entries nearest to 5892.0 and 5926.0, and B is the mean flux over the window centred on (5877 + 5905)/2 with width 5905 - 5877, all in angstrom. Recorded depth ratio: -3.9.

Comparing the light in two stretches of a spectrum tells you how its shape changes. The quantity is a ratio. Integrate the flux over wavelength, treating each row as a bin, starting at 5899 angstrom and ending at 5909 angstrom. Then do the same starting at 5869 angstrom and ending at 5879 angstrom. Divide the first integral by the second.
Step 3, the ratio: 0.93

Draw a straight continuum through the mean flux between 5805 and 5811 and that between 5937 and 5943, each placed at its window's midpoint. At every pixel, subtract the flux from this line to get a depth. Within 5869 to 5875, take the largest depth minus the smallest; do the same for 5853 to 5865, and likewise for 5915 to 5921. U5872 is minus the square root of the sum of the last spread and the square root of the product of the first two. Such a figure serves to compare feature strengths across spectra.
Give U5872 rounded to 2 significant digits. -0.52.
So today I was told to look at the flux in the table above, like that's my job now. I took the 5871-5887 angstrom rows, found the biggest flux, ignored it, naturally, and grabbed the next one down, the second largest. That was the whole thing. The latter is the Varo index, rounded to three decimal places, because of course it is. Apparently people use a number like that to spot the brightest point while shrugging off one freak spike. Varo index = 4.413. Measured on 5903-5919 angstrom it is 4.151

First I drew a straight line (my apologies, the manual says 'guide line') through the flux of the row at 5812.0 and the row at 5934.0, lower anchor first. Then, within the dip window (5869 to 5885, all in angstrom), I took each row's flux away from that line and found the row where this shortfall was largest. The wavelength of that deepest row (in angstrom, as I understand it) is 5884.0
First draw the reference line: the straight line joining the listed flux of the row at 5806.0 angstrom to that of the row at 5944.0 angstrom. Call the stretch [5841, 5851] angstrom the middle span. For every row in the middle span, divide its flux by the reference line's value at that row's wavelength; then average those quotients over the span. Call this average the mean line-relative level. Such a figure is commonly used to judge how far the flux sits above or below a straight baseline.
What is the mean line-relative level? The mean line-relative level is 0.95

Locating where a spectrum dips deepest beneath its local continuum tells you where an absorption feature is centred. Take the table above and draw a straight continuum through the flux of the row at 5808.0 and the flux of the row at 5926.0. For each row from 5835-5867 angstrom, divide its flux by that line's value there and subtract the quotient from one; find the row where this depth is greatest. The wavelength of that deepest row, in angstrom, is 5836.0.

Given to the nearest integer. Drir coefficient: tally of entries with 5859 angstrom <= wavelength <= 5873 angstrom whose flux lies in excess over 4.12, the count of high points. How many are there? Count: 3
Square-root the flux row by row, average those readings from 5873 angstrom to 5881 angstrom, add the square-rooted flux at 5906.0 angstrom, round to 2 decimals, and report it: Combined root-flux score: 4.09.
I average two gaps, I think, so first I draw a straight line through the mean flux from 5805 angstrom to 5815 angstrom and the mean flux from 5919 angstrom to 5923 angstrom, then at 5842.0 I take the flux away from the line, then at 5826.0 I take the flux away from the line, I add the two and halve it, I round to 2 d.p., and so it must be 0.14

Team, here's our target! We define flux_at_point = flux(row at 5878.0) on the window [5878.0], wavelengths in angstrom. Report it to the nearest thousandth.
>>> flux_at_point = 4.148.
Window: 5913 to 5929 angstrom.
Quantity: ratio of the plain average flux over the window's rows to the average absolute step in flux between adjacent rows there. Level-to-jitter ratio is 45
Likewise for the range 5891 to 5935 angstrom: 40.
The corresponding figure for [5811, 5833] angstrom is 26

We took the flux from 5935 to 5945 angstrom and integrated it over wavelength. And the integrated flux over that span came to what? 41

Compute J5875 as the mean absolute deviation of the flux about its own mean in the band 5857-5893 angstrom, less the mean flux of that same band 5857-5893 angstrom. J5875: -3.81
